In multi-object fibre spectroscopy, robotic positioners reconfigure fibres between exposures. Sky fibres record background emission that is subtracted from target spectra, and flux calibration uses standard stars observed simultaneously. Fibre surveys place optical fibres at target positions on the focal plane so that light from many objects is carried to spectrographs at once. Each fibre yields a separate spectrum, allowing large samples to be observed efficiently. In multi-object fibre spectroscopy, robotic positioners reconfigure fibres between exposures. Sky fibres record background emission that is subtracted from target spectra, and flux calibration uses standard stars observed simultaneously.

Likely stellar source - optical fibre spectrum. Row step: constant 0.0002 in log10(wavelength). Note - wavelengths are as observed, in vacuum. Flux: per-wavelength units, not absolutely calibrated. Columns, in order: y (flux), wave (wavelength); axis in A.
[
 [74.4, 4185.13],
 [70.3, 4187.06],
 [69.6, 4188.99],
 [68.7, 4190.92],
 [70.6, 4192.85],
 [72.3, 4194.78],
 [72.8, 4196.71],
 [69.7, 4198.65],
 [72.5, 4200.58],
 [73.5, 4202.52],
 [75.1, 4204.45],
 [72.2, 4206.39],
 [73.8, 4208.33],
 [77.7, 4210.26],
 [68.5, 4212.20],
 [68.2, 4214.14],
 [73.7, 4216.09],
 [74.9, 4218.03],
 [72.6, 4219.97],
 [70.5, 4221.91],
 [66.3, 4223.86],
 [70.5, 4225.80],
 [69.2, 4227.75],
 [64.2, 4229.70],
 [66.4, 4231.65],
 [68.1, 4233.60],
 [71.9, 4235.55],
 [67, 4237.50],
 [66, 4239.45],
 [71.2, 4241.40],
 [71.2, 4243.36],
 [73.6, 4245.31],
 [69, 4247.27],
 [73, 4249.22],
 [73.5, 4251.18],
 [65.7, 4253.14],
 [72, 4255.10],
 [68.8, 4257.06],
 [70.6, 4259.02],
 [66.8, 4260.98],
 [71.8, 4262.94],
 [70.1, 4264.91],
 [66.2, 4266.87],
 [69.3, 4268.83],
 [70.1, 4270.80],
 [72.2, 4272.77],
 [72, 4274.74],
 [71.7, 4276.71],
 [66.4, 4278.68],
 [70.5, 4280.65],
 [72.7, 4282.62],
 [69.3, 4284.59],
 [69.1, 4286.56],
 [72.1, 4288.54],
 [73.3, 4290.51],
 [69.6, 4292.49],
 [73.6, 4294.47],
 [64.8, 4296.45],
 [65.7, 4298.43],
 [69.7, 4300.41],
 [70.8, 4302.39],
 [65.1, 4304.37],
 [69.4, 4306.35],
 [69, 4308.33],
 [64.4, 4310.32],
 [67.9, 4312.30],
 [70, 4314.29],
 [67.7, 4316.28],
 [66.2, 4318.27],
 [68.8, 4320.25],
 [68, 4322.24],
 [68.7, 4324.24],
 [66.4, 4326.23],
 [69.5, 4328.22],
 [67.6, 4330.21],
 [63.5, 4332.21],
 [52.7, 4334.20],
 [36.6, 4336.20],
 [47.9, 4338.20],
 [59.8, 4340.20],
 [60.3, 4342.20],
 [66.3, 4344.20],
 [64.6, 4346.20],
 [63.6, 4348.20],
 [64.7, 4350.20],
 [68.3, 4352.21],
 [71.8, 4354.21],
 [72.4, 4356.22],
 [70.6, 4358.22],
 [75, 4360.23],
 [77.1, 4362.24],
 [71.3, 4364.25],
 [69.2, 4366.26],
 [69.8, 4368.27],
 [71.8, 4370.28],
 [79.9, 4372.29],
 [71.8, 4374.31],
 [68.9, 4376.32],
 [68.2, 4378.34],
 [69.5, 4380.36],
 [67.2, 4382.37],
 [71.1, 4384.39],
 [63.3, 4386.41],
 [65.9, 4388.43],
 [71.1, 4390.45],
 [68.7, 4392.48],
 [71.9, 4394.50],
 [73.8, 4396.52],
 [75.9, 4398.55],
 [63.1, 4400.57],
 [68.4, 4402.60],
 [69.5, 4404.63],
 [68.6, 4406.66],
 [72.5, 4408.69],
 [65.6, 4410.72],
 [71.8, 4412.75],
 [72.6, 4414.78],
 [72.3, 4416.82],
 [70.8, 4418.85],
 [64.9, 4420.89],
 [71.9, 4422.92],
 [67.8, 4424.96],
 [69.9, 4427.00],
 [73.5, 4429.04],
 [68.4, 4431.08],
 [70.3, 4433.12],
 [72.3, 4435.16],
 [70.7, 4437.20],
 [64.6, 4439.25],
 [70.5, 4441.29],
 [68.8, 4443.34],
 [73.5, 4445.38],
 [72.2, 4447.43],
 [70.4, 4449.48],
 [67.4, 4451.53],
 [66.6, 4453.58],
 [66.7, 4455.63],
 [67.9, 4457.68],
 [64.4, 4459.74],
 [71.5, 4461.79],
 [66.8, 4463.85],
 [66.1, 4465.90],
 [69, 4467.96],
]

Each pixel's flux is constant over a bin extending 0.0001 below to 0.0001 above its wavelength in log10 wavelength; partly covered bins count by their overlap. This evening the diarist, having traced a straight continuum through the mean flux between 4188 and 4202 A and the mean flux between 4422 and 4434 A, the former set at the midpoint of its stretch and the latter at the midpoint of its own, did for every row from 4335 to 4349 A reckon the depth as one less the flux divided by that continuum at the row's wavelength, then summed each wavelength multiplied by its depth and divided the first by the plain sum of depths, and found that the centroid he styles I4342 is 4339.6 A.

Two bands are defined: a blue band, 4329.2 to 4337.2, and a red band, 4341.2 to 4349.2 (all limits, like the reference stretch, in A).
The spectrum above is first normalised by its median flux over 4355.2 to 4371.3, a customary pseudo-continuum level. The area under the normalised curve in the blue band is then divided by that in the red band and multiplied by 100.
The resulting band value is 86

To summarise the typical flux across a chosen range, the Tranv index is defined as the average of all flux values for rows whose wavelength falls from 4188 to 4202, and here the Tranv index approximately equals 70.9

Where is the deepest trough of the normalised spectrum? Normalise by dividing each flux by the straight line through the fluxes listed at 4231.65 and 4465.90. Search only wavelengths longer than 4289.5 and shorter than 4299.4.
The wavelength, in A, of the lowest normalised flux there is 4296.45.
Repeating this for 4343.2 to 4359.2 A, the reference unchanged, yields 4348.20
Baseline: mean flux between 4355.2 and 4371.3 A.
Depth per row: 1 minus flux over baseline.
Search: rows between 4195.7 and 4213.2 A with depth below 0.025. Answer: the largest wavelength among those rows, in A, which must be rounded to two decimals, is 4210.26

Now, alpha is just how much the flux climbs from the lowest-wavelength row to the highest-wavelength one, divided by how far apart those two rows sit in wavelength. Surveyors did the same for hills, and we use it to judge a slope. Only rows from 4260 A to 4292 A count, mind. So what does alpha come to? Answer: 0.22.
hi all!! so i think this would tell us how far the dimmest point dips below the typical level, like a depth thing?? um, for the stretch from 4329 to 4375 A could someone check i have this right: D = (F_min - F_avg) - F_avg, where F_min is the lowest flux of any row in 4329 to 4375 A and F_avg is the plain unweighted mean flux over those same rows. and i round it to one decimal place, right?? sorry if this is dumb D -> -95.3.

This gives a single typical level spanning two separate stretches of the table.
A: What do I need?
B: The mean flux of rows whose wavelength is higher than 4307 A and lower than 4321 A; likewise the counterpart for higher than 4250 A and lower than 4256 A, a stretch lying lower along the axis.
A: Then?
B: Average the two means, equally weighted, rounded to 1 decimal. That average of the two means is 69.1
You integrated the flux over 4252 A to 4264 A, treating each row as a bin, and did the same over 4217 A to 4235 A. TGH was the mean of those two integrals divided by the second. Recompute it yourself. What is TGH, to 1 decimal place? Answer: 0.8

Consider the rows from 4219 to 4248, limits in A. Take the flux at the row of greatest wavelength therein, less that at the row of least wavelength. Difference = -4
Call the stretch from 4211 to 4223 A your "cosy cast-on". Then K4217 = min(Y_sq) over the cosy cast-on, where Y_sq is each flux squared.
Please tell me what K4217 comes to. 4651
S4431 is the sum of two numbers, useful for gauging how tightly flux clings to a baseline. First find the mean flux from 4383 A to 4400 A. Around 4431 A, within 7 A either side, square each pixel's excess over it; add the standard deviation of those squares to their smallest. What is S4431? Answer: 4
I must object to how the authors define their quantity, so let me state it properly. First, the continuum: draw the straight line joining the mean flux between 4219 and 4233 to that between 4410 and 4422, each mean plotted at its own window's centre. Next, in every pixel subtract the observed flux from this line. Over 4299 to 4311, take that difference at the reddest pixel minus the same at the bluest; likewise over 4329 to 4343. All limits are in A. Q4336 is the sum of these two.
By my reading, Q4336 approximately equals 13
